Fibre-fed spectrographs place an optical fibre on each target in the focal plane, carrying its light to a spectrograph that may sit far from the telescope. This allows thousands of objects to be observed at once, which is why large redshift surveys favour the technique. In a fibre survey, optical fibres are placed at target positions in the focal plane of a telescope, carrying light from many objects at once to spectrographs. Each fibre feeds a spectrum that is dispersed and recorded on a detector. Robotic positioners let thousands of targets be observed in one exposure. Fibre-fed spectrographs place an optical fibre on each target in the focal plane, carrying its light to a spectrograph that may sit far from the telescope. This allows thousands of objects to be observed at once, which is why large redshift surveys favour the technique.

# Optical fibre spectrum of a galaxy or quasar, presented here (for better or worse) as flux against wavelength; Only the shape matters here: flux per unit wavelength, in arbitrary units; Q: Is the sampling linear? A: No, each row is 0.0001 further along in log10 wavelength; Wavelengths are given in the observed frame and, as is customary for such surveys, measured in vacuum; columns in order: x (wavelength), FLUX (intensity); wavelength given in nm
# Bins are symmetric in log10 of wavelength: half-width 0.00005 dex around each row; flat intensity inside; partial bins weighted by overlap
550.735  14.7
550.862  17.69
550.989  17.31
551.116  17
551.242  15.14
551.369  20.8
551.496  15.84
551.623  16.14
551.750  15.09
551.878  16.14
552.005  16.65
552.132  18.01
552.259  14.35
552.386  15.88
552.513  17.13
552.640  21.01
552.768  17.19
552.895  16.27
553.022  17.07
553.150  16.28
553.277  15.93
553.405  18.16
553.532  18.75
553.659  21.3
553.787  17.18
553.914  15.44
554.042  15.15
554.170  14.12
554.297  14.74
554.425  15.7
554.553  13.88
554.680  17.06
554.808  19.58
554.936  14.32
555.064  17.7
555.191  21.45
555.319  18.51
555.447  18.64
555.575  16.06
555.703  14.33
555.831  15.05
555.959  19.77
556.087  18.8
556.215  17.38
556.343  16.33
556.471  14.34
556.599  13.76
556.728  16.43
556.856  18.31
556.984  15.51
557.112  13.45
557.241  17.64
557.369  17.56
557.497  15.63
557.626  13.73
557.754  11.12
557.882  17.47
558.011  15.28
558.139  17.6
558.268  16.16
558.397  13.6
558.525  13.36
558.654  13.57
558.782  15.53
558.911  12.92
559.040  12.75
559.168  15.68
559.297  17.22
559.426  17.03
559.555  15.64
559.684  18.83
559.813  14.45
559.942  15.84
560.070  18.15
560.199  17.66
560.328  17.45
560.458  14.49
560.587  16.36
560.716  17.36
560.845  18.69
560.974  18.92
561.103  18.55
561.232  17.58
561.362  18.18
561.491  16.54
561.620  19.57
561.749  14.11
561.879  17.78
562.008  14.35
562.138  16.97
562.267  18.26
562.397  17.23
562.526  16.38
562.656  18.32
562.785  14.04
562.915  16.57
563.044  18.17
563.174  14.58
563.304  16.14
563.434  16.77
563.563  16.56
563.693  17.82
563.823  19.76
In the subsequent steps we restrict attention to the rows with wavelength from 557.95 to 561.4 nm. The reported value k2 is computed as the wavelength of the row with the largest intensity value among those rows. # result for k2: 560.974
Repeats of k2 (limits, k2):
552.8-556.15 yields 555.191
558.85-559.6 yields 559.297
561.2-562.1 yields 561.620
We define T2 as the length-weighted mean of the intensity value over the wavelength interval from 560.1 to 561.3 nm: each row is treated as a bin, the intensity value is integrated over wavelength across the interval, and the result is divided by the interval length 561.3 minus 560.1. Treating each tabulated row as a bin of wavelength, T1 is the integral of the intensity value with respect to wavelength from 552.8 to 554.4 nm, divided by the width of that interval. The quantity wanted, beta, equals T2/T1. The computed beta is 1.05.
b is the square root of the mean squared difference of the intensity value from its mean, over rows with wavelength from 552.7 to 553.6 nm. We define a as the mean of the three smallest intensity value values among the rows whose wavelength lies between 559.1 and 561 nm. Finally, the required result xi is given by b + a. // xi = 15.8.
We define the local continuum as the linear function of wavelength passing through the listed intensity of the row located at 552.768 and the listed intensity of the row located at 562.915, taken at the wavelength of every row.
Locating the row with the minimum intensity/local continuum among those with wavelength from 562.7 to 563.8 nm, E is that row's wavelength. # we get 562.785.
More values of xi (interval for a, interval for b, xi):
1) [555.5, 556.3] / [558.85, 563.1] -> 16.9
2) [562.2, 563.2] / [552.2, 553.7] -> 17.0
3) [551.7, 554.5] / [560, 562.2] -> 16.0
